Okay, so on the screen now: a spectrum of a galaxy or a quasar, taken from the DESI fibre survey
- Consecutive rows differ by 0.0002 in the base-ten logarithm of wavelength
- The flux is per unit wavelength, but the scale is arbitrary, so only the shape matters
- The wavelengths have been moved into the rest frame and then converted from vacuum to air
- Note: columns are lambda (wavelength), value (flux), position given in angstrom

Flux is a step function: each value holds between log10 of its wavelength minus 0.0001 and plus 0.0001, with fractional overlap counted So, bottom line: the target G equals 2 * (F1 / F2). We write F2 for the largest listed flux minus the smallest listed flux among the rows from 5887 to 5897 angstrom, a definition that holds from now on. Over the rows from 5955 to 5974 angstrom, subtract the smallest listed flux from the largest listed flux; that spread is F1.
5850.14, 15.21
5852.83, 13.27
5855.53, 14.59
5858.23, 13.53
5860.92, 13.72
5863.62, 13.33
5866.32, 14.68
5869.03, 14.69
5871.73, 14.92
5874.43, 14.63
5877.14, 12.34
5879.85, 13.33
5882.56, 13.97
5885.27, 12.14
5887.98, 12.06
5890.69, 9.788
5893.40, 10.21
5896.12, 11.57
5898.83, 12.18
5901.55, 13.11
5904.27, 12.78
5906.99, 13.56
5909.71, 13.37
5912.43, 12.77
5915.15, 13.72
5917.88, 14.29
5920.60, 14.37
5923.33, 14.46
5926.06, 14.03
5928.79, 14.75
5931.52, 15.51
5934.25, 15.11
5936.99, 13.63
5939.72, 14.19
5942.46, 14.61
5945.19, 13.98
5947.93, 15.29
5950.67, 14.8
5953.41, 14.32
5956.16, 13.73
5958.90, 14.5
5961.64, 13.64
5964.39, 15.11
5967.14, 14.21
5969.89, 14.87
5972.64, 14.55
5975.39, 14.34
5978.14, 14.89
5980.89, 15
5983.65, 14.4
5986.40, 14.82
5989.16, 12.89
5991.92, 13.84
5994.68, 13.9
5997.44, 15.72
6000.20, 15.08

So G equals 1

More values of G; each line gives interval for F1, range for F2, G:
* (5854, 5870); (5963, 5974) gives 3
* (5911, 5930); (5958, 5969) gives 3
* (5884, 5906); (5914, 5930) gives 6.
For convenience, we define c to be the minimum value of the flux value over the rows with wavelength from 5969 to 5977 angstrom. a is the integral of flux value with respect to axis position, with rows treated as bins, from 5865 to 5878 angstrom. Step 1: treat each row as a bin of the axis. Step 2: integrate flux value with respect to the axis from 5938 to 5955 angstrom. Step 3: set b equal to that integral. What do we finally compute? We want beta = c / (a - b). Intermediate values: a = 186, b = 247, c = 14.34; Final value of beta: -0.2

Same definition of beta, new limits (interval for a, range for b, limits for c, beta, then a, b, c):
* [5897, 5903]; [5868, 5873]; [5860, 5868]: 10.4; 75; 74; 13.33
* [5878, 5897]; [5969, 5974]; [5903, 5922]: 0.1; 226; 73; 12.77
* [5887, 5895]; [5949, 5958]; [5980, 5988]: -0.3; 85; 129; 14.4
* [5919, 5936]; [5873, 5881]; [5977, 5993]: 0.1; 249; 108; 12.89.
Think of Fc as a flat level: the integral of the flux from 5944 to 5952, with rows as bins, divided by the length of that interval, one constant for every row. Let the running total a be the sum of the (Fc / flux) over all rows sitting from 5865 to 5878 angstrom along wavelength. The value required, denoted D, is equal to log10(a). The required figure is 0.71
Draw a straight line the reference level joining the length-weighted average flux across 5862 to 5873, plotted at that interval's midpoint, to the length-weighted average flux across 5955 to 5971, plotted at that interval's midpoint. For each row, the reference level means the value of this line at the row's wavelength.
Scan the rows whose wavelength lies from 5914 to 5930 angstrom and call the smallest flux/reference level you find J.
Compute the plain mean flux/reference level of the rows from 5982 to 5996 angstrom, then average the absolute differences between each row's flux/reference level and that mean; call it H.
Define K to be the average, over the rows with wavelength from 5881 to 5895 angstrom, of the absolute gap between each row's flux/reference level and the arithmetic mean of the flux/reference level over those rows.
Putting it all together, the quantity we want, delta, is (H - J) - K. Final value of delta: -1.01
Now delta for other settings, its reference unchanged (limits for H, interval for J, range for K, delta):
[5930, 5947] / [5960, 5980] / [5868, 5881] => -0.97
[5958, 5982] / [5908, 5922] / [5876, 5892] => -0.93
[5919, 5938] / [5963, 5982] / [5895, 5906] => -0.99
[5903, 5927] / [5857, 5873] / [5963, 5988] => -0.91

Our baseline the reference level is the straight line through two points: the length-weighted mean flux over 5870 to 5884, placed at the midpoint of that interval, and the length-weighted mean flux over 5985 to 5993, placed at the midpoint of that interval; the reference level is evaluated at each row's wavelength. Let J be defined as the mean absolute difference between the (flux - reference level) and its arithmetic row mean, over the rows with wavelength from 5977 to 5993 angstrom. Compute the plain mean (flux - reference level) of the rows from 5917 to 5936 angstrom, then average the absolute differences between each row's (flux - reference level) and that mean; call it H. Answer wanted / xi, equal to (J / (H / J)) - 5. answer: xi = -4.0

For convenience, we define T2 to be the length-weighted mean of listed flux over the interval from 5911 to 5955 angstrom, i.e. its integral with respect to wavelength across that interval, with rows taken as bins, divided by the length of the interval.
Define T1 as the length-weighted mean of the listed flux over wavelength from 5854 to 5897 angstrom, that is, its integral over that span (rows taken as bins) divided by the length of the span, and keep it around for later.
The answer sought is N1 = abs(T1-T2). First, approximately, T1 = 13.1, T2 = 14.4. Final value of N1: 1.25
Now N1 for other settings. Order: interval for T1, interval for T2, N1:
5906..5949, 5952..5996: 0.08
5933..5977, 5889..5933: 1.27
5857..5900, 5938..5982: 1.55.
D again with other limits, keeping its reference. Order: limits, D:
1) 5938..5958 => 0.85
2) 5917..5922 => 0.31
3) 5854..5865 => 0.63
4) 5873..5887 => 0.75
